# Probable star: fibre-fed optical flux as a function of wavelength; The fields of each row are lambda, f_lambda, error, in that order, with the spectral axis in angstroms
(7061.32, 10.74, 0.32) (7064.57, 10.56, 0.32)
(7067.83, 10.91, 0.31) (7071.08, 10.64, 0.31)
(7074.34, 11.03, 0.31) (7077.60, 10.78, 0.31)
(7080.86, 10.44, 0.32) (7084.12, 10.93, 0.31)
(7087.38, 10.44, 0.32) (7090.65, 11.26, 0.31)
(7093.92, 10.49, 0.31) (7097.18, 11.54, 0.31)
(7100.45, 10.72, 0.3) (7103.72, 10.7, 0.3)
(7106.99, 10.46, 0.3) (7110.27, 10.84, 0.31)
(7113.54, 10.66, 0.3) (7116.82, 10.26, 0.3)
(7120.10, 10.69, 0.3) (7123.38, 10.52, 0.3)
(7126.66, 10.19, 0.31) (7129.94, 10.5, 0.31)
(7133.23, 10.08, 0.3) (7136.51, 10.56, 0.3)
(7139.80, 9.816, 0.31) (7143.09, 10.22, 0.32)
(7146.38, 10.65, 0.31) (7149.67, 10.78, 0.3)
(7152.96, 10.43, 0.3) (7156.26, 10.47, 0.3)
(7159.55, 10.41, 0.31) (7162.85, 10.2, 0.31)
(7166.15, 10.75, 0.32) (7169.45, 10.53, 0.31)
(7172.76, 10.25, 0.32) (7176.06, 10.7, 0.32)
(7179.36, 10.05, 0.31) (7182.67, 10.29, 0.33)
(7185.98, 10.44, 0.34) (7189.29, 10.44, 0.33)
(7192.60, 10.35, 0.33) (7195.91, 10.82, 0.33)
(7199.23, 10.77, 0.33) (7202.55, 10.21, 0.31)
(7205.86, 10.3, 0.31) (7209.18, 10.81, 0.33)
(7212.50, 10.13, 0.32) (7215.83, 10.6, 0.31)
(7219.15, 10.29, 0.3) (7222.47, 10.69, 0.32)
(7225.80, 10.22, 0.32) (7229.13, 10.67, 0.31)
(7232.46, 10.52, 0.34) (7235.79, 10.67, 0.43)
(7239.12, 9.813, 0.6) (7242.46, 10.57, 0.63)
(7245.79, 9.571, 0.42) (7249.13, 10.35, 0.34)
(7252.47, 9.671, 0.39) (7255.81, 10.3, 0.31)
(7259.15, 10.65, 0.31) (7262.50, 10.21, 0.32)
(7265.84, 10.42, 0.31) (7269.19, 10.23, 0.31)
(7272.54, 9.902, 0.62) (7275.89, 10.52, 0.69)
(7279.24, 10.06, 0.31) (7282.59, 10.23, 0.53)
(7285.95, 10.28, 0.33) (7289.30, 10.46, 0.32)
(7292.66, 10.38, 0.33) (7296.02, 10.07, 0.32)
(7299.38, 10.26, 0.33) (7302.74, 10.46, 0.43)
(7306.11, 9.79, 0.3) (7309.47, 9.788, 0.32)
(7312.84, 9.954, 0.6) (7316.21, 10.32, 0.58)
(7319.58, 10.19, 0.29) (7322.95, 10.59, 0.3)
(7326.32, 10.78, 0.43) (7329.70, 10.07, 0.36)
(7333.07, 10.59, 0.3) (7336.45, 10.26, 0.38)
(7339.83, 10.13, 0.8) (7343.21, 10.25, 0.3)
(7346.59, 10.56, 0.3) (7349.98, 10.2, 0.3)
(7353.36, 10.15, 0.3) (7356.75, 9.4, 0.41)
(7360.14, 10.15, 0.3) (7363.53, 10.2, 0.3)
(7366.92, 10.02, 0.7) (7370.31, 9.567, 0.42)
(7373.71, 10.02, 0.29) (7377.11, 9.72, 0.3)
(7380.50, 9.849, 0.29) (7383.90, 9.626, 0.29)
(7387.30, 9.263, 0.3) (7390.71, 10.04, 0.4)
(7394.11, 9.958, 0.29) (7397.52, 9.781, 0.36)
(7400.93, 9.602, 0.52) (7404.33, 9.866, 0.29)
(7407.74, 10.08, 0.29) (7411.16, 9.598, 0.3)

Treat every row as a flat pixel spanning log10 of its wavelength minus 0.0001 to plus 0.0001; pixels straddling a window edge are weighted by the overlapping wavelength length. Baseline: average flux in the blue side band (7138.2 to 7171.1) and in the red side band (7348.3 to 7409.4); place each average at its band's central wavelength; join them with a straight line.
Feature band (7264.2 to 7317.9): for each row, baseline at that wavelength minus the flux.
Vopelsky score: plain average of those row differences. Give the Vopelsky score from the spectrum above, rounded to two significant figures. -0.11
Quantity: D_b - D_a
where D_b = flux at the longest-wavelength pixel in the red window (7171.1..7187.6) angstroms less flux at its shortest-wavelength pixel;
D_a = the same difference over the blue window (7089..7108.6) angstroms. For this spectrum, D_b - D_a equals 1.0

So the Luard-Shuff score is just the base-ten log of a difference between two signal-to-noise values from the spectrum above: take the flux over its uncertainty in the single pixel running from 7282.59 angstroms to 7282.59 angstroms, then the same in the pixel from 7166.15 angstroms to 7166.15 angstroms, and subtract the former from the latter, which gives 1.2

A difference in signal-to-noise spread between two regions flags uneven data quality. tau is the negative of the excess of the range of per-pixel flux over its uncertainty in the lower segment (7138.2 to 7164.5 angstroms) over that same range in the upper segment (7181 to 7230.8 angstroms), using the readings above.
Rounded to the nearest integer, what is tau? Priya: -1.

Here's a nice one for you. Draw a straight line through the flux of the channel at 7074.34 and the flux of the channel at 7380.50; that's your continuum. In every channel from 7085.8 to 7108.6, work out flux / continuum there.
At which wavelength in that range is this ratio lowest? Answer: 7087.38 angstroms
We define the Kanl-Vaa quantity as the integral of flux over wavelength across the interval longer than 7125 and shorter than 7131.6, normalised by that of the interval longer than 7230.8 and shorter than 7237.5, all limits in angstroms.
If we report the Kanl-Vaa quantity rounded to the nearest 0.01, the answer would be 0.96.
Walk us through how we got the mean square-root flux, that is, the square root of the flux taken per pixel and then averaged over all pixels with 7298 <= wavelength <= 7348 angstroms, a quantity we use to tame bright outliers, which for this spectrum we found 3.20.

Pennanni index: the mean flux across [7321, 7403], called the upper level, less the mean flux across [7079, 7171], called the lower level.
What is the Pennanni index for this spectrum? -0.52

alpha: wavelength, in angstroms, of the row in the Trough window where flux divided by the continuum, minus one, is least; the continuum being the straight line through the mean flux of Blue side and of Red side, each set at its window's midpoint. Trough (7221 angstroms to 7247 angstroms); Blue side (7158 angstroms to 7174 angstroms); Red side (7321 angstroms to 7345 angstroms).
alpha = 7245.79 angstroms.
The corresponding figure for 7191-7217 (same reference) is 7212.50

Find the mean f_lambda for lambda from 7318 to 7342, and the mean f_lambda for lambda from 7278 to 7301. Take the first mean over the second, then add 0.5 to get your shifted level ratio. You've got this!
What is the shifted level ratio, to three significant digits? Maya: 1.51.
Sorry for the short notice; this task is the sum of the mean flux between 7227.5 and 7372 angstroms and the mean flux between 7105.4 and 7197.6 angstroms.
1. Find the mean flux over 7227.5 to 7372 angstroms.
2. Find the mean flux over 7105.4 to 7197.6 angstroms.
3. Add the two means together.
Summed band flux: 20.7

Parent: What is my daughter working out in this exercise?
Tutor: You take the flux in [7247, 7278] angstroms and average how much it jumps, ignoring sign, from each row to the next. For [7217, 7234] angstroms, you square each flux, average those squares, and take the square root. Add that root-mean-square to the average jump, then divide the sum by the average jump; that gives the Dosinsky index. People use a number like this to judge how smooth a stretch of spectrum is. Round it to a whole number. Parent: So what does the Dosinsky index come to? 25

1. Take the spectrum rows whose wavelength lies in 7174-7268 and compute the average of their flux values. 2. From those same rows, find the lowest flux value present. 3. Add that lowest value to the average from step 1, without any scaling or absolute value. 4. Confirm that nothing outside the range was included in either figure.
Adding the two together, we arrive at 19.95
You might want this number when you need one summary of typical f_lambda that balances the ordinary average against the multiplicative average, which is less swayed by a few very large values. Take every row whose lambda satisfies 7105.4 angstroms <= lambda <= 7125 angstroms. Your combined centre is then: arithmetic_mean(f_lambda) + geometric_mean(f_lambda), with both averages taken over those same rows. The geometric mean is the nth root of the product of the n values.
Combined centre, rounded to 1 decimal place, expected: 21.1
